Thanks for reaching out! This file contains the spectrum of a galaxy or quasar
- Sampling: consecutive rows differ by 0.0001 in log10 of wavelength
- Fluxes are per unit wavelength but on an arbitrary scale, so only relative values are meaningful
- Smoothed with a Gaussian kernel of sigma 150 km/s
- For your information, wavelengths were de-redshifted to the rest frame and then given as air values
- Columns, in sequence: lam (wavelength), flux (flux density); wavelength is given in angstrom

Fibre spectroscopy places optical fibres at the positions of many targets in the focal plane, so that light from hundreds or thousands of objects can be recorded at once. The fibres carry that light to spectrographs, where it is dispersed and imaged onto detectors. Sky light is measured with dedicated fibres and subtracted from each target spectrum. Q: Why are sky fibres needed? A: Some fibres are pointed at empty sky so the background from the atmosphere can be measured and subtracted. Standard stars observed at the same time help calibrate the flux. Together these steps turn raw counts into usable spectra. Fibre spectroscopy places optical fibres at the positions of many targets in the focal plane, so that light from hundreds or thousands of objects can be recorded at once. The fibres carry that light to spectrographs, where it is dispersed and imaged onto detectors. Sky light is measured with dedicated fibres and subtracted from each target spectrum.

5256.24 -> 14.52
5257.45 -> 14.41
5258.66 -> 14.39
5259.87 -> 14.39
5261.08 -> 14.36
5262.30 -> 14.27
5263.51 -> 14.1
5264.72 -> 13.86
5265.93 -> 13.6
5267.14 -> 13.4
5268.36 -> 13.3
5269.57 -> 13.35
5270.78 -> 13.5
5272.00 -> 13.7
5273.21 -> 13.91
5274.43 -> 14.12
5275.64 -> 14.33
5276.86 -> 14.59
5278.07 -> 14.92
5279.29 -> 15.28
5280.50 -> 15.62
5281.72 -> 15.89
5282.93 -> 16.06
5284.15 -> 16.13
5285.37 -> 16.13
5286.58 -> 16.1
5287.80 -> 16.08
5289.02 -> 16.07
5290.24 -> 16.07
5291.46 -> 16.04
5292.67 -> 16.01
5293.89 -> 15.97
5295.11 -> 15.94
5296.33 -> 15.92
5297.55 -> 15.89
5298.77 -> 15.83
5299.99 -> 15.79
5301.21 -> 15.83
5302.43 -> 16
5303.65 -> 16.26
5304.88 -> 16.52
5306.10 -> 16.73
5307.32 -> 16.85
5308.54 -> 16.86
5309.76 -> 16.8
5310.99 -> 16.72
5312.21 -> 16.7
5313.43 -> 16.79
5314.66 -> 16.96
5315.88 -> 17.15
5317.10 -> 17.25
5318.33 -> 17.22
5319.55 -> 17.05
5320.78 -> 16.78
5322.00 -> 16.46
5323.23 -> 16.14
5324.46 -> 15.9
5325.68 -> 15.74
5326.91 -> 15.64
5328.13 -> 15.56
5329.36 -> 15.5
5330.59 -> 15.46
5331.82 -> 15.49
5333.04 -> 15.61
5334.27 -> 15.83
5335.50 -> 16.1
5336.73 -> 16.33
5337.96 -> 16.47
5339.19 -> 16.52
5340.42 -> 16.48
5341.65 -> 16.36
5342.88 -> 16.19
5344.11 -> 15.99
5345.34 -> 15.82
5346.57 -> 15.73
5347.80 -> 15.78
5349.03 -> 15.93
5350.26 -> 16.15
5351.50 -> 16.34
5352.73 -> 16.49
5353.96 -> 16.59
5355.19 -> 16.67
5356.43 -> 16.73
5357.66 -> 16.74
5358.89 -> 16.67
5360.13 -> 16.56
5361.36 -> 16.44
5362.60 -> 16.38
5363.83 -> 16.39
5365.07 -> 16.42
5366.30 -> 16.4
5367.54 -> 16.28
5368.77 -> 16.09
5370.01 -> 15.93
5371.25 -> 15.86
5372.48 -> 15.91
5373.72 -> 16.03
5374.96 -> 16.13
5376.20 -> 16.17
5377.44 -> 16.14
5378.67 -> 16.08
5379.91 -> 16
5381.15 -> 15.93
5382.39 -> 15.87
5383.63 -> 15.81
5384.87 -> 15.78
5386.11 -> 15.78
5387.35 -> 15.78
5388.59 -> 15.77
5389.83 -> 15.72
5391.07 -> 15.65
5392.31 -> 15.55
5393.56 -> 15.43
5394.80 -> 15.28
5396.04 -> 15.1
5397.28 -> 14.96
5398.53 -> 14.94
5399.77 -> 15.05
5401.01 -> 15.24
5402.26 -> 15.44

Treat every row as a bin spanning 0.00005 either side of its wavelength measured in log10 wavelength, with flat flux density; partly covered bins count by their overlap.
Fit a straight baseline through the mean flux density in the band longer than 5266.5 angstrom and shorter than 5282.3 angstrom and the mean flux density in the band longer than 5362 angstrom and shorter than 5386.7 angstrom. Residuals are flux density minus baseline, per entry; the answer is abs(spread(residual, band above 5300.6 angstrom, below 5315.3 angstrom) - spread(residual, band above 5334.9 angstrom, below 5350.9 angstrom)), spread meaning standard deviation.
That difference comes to 0.04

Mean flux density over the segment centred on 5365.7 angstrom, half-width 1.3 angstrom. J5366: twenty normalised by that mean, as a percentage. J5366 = 122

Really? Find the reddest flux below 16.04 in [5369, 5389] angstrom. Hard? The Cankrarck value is 5388.59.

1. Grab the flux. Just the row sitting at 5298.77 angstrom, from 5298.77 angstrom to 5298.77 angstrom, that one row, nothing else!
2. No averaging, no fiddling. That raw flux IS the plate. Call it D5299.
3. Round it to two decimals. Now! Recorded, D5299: 15.83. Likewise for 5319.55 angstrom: 17.05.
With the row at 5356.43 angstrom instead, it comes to 16.73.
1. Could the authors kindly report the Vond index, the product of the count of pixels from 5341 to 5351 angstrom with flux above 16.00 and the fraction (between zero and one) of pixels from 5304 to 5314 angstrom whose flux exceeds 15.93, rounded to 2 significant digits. 3.0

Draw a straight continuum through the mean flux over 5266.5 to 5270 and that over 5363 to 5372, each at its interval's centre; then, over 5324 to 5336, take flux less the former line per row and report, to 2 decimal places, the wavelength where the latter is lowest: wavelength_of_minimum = 5331.82 angstrom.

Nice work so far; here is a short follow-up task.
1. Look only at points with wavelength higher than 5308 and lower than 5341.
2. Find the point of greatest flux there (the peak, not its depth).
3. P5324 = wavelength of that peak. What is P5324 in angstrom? 5317.10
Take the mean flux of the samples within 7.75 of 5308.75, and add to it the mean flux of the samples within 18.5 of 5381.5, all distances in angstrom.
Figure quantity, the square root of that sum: 5.70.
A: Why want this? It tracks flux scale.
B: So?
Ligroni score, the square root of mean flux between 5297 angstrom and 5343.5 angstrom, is 4.04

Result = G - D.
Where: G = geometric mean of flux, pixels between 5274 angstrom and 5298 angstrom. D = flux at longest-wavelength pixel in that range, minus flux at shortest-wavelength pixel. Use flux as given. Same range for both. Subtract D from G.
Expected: 13.9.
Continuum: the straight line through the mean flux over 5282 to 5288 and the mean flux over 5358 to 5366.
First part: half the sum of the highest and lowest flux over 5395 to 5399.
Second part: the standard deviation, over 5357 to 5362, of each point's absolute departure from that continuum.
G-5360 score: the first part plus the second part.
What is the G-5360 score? 15.1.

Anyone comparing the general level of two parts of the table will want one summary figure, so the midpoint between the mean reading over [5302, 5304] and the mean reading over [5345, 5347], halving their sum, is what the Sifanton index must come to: 16.0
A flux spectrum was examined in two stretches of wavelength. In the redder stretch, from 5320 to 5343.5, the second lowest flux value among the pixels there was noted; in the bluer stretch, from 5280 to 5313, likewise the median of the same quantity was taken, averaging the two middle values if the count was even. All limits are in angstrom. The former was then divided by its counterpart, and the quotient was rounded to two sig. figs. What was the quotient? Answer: 0.96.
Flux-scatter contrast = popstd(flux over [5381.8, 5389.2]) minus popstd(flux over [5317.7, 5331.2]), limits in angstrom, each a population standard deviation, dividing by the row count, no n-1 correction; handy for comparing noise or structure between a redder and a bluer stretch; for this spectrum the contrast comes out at -0.6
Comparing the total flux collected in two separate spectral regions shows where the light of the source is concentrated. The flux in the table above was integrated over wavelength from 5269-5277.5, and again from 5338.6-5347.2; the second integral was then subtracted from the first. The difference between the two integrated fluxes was -21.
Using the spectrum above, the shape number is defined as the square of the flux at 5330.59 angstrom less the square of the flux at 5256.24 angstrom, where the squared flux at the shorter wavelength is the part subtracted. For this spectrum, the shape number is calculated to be 28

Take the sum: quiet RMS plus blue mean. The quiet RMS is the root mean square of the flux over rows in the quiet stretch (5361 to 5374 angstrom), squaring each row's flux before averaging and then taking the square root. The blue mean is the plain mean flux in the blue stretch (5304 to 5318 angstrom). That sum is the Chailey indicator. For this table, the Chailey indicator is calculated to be 33.0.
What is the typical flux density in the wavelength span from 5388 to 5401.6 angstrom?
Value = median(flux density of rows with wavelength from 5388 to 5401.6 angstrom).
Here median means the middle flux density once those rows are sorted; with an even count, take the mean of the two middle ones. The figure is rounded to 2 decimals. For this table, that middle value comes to 15.28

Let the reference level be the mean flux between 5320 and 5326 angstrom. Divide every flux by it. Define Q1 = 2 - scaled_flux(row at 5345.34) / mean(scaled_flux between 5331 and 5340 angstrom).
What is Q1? 1.01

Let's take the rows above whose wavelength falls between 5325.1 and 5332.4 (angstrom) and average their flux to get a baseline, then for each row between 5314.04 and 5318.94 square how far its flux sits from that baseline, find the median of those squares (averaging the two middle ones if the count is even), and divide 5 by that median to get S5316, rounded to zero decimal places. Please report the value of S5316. 2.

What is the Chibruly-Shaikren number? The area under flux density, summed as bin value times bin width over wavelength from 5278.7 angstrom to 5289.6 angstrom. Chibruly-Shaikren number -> 174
